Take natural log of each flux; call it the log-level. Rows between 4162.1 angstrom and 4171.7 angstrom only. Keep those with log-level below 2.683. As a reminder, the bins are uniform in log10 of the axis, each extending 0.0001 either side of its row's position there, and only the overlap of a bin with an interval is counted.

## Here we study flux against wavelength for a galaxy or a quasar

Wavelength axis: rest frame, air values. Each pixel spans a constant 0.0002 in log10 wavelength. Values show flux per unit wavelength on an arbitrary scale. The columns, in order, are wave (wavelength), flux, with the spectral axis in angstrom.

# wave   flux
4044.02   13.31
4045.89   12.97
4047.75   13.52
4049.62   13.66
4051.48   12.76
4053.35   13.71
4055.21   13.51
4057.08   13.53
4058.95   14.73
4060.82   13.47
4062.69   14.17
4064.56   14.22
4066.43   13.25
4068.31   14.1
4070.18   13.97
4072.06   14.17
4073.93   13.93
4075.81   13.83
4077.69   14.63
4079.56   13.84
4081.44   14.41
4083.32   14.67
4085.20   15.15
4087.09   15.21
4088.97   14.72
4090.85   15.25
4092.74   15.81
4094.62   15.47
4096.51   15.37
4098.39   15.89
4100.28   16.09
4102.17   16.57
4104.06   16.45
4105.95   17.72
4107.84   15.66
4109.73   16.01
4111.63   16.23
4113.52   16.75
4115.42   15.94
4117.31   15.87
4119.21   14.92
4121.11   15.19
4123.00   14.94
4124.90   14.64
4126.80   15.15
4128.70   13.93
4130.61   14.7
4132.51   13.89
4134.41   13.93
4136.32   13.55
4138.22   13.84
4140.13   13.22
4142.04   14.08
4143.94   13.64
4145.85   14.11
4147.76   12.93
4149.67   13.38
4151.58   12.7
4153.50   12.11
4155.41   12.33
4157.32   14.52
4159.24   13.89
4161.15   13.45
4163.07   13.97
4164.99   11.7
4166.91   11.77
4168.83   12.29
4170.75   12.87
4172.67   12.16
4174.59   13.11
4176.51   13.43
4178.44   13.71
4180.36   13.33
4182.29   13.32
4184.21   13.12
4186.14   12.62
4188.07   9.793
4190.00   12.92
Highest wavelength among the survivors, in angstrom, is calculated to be 4170.75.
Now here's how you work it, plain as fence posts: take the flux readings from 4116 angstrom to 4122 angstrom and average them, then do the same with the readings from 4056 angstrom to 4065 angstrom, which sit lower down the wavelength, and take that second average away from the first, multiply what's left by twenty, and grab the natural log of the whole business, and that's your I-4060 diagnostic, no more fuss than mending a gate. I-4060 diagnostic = 3.3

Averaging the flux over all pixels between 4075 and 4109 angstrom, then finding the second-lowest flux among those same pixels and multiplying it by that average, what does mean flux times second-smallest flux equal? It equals 213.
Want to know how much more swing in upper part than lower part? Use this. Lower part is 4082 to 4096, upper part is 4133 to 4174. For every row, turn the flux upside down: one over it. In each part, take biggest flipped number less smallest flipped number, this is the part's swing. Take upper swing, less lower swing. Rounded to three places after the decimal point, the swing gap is 0.012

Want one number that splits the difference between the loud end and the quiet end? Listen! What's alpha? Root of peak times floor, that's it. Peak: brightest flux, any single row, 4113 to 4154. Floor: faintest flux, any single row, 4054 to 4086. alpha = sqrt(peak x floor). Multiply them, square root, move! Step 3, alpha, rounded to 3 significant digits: 14.9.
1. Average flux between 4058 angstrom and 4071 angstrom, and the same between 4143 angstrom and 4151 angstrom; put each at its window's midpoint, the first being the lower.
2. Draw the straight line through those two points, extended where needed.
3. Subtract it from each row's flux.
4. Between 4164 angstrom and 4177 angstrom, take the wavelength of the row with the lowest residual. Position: 4164.99 angstrom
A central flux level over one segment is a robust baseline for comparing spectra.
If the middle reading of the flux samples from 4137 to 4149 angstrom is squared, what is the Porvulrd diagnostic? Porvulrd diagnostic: 189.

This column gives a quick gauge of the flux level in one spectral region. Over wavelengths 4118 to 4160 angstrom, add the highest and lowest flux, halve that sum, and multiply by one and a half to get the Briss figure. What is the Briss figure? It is 20.5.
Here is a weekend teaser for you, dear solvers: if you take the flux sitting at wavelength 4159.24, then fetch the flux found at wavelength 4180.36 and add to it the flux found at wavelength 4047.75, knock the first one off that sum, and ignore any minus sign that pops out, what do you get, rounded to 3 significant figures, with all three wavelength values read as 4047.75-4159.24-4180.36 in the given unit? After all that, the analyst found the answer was 13.0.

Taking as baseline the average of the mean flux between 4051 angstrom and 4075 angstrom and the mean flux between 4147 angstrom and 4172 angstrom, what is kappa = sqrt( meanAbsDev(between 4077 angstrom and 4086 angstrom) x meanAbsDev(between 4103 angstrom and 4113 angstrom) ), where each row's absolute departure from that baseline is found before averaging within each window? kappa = 1.9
